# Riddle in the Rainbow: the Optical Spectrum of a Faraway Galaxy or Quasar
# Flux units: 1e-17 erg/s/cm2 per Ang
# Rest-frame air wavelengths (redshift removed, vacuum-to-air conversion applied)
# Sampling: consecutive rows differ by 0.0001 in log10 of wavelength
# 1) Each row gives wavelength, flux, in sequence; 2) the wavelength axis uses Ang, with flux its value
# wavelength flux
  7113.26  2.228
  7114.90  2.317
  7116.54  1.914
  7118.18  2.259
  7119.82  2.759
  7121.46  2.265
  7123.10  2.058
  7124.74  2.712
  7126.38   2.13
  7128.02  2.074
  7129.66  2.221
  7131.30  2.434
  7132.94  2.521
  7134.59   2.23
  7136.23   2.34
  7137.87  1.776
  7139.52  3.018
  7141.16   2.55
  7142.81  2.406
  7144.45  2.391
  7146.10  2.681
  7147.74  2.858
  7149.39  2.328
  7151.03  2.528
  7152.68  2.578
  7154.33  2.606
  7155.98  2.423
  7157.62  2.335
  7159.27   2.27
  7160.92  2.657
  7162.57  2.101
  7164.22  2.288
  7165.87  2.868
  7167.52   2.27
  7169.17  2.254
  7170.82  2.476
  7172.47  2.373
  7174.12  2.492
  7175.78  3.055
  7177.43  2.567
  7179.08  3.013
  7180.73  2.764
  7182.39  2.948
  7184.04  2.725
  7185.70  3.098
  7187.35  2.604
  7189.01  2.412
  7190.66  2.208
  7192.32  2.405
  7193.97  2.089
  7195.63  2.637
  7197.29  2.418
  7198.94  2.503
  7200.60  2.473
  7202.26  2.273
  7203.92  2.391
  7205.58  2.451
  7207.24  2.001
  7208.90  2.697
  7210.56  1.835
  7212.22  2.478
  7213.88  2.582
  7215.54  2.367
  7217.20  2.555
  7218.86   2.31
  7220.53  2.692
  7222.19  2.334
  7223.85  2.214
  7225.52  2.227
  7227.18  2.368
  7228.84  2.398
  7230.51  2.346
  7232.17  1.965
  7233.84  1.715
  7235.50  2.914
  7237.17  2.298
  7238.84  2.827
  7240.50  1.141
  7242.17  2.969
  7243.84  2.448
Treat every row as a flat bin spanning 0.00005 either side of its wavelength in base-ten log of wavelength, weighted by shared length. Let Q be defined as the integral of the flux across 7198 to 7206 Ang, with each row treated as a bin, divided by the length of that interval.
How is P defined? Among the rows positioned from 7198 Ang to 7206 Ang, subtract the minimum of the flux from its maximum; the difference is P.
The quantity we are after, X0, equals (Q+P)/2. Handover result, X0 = 1.32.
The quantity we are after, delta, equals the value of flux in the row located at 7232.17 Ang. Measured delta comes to 1.965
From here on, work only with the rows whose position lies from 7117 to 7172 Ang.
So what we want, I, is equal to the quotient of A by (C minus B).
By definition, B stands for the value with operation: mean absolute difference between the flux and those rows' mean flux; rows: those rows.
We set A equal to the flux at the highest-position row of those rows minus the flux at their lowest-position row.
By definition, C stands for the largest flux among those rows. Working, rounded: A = 0.2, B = 0.21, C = 3.018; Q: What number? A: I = 0.08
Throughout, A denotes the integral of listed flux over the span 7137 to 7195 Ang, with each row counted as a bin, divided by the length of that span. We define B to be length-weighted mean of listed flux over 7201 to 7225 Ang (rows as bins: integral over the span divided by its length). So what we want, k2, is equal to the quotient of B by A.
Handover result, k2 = 0.94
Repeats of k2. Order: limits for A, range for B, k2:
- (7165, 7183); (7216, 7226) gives 0.91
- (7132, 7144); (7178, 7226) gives 1.03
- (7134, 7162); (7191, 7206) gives 0.97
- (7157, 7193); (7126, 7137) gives 0.89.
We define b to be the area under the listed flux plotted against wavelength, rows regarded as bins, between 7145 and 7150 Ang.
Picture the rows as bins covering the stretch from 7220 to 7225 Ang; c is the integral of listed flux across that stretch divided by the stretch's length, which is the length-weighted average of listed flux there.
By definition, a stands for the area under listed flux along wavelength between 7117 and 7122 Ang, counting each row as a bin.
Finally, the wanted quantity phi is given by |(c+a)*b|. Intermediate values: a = 12.0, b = 13.1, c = 2.4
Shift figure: 188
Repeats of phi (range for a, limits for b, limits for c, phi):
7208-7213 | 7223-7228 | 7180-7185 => 164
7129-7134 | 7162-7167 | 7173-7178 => 177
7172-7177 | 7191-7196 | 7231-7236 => 180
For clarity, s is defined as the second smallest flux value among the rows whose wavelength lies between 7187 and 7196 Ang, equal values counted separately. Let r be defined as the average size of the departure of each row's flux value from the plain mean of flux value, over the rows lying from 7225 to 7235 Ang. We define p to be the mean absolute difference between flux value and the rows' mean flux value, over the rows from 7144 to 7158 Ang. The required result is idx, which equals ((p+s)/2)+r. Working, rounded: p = 0.139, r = 0.22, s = 2.208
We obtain 1.39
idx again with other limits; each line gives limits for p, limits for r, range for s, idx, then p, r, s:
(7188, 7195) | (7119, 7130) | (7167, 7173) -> 1.44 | 0.130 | 0.24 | 2.27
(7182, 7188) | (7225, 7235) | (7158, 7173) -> 1.44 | 0.179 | 0.22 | 2.254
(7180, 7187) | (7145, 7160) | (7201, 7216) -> 1.22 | 0.139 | 0.15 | 2.001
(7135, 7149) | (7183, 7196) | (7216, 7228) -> 1.49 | 0.274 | 0.24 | 2.227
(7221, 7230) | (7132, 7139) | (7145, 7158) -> 1.42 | 0.070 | 0.22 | 2.335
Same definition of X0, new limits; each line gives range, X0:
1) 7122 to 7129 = 1.45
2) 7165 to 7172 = 1.54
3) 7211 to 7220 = 1.36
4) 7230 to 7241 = 1.99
